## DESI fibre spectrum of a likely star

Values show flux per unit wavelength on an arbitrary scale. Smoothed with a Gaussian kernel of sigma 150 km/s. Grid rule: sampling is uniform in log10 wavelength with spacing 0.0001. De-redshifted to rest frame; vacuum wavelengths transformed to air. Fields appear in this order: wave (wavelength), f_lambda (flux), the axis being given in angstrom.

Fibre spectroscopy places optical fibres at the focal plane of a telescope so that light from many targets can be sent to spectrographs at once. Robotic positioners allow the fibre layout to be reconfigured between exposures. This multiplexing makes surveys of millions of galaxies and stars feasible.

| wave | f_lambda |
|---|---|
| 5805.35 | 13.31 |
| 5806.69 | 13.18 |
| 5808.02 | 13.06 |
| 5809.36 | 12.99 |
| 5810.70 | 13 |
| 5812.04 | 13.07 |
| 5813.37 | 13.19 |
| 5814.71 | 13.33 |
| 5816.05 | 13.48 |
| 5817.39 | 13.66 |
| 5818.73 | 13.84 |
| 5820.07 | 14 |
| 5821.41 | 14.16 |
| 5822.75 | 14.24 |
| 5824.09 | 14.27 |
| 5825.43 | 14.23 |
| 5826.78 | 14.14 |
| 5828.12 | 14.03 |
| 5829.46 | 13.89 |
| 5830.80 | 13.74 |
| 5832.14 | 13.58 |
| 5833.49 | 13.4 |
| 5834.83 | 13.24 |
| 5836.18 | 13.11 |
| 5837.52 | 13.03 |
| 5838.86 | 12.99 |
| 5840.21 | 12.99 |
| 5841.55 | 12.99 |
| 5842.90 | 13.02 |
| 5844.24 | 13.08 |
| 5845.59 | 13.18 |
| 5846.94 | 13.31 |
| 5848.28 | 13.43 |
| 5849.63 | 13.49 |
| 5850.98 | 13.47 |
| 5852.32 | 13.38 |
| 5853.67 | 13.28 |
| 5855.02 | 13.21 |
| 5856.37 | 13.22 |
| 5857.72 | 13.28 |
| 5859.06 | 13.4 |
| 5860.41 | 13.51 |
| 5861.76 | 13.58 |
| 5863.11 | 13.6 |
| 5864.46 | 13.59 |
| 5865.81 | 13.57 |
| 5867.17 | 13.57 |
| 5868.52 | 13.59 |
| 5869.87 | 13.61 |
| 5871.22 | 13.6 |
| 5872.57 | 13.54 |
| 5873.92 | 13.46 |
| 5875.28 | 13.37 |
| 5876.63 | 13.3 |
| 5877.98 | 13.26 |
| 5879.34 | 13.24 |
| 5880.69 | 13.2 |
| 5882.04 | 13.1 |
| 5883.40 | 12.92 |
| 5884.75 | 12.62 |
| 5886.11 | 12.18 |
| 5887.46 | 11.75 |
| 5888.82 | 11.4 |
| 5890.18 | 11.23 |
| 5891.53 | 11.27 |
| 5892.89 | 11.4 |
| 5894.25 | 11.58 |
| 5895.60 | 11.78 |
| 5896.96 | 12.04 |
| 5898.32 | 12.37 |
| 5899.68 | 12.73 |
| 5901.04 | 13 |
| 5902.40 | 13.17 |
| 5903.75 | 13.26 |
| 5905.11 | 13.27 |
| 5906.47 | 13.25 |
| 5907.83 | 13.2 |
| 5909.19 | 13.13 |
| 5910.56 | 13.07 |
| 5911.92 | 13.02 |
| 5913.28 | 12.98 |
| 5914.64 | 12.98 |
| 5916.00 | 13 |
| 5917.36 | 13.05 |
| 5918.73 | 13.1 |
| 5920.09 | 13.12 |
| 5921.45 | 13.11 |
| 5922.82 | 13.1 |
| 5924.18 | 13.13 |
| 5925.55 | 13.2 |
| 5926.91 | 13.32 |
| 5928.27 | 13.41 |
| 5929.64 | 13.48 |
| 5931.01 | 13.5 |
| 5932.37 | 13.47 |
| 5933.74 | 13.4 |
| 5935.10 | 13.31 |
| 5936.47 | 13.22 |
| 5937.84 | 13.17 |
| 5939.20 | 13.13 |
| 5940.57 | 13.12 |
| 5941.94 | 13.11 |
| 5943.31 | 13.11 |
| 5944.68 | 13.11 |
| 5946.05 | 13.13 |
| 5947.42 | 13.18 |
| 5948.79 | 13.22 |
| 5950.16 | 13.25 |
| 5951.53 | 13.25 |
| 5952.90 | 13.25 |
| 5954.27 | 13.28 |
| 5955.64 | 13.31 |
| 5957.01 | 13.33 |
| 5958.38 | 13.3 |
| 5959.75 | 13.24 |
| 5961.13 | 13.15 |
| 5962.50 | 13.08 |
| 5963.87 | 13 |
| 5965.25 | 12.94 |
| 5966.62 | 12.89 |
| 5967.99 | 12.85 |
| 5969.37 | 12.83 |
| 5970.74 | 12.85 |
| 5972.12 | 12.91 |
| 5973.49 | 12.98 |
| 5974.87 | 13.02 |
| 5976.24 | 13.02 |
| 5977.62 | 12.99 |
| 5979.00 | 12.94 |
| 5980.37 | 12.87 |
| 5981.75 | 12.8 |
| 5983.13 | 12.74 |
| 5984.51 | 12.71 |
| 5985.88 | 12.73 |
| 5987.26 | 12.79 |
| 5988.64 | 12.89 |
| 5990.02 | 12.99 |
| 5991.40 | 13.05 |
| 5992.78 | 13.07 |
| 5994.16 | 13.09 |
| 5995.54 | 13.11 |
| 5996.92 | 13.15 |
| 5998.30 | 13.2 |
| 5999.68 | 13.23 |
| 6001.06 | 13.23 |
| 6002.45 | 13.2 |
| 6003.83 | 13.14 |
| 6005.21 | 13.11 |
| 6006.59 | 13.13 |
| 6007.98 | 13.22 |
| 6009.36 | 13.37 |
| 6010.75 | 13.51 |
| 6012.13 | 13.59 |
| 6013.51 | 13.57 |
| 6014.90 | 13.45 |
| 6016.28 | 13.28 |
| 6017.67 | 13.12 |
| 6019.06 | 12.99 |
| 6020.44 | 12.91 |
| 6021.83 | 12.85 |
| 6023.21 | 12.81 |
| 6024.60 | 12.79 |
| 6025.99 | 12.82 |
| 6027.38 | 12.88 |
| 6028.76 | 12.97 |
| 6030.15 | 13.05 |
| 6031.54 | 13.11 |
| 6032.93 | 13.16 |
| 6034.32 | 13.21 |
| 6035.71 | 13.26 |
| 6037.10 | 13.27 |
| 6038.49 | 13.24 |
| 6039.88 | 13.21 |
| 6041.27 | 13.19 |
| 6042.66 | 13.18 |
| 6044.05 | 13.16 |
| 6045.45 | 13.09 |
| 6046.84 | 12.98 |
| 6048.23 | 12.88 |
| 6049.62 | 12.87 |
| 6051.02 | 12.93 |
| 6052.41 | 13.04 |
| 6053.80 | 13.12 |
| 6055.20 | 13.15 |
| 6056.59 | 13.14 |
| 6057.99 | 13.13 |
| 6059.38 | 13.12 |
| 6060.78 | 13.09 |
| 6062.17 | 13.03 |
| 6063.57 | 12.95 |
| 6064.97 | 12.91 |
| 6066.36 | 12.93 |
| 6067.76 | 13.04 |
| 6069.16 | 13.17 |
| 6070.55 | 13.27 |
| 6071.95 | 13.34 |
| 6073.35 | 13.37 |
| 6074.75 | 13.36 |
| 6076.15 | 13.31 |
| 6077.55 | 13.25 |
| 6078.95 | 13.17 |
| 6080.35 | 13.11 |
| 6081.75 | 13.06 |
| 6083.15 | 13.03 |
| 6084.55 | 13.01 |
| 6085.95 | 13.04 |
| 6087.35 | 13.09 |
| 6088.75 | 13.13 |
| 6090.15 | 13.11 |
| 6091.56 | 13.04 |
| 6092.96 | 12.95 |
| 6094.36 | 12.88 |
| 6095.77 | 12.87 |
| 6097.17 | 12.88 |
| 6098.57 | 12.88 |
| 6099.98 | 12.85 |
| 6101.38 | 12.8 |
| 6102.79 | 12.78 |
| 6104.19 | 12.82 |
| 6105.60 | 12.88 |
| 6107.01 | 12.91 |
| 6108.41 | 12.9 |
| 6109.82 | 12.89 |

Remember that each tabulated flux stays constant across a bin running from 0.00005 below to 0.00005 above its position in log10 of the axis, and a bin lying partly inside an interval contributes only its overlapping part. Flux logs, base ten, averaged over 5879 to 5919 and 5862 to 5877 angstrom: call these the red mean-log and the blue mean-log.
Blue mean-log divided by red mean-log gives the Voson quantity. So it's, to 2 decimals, 1.03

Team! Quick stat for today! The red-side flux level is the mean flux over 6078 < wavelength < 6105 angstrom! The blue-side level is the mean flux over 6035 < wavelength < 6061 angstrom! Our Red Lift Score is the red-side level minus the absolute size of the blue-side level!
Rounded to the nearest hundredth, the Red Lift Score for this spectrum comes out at -0.13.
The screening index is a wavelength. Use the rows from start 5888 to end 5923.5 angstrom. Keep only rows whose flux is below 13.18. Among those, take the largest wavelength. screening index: 5922.82 angstrom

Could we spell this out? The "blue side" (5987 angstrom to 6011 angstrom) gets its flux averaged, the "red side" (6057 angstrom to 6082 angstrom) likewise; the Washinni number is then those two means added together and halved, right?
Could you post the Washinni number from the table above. 13.1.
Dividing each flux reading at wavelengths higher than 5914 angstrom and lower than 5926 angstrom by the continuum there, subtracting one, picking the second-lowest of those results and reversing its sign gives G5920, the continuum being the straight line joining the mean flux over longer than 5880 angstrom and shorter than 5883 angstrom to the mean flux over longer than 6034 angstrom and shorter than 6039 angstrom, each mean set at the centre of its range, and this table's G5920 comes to 0.013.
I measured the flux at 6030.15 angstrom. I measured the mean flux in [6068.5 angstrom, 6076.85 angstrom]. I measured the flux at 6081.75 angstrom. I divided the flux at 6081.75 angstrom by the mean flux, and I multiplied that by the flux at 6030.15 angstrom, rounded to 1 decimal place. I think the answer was 12.8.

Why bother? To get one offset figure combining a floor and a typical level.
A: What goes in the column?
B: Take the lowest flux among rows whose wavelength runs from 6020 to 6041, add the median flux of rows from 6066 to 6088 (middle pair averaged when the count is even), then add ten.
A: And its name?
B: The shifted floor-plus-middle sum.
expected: 35.9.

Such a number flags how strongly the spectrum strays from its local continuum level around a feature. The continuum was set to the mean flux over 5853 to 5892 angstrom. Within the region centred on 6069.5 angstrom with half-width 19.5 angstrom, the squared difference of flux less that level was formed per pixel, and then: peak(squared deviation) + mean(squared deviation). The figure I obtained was 0.1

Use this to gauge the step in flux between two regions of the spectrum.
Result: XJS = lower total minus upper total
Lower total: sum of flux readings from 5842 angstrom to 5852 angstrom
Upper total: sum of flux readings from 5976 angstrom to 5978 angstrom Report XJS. 67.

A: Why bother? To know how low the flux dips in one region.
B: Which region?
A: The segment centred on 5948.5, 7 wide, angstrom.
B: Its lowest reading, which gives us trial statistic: 13.13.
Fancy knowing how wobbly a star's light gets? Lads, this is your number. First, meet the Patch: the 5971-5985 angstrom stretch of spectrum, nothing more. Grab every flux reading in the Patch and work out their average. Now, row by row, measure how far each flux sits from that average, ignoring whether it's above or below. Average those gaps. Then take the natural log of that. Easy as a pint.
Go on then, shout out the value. -2.4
